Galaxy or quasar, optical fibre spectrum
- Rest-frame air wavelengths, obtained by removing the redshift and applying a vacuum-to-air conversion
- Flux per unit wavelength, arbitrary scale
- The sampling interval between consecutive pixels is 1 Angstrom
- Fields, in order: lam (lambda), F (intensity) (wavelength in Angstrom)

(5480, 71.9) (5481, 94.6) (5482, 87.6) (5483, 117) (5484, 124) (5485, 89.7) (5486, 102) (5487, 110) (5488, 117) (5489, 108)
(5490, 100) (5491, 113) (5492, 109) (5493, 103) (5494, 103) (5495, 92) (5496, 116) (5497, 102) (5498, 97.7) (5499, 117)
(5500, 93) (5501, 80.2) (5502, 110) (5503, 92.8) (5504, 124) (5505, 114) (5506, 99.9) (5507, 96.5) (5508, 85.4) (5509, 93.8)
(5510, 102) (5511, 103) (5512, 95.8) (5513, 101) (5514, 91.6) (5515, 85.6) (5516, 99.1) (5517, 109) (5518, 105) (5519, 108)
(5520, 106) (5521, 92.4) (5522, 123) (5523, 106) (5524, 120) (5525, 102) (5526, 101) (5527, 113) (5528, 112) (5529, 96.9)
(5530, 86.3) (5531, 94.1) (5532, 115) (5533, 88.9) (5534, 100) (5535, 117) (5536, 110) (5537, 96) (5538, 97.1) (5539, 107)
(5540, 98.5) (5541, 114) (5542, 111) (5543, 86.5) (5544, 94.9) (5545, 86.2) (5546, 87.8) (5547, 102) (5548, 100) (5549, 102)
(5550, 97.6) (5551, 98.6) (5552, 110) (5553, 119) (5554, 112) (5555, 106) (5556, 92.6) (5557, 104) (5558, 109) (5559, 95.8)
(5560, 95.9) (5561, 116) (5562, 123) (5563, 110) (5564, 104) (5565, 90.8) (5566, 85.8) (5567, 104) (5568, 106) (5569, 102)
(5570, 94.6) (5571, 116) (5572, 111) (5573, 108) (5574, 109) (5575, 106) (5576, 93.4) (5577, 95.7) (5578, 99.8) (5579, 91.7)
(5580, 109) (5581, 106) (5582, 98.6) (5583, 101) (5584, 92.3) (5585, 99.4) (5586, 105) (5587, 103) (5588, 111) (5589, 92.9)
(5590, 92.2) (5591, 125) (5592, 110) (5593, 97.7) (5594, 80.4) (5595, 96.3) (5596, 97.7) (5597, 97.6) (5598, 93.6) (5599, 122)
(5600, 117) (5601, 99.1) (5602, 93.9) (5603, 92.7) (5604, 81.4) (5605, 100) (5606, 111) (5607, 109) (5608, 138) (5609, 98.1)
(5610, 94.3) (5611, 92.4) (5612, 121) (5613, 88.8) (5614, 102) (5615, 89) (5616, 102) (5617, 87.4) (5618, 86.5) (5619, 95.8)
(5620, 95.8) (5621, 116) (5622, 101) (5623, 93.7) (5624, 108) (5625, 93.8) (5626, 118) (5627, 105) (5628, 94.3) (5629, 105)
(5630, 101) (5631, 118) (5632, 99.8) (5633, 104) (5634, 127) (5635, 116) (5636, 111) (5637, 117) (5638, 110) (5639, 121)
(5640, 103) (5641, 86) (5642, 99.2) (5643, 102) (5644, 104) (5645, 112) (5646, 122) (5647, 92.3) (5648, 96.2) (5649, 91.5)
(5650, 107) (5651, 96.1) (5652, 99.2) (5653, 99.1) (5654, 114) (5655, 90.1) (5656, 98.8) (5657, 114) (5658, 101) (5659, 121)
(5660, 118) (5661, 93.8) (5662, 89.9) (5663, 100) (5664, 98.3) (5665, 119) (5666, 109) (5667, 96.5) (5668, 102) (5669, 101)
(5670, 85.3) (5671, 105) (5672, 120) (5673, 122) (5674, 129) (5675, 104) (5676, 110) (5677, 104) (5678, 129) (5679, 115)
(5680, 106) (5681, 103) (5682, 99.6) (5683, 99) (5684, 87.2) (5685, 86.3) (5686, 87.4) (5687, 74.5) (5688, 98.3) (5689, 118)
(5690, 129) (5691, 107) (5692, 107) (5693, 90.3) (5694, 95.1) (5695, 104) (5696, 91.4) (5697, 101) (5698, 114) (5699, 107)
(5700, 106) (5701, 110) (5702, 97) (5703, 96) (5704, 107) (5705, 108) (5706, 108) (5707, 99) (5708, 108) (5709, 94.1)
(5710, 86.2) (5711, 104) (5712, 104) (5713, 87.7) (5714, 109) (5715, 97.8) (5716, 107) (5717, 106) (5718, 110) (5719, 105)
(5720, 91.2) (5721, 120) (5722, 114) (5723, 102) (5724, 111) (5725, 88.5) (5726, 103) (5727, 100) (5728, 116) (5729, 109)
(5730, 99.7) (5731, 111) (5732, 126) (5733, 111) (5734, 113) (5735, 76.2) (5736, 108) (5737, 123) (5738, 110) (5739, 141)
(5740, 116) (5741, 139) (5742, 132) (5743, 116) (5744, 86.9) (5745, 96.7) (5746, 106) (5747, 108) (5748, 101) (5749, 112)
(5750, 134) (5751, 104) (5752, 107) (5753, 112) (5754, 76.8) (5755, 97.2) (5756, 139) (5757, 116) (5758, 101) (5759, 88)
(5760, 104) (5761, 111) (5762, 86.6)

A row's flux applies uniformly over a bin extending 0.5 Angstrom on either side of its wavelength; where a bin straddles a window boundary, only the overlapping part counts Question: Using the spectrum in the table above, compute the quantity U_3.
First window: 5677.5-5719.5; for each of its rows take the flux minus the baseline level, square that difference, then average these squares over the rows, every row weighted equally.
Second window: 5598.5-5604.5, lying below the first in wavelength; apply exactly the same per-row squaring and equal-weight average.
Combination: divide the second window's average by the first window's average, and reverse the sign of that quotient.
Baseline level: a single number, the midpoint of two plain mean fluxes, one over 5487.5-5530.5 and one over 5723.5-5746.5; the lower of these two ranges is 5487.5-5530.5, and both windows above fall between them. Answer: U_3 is -1.7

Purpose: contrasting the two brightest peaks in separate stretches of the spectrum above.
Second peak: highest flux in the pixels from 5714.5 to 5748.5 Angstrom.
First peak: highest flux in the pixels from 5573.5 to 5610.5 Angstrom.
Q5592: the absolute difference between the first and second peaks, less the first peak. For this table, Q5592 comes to -135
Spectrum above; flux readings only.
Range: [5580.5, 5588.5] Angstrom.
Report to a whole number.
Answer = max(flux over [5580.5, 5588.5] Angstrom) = 111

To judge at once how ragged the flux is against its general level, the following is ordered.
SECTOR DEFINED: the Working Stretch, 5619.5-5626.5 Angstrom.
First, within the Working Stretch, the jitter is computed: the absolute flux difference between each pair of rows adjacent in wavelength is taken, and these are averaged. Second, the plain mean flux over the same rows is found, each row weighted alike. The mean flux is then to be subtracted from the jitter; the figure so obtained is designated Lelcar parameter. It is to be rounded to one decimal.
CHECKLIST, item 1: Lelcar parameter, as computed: -87.9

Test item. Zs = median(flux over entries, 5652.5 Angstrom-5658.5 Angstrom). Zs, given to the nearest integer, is 100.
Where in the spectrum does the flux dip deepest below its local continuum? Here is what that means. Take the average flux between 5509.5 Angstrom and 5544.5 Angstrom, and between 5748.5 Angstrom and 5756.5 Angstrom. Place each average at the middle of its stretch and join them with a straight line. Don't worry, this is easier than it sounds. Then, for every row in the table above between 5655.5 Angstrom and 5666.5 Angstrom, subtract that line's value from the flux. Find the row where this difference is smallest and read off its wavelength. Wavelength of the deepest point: 5662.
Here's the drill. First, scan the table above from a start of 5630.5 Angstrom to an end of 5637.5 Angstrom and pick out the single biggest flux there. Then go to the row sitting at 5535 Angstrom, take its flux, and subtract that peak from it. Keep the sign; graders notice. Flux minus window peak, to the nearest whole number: -10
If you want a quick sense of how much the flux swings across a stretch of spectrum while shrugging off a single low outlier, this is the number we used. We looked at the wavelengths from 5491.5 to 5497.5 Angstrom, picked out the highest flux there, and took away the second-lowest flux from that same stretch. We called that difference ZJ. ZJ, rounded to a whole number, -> 14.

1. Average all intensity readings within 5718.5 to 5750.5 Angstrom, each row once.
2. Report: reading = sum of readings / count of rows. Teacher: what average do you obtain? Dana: 110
